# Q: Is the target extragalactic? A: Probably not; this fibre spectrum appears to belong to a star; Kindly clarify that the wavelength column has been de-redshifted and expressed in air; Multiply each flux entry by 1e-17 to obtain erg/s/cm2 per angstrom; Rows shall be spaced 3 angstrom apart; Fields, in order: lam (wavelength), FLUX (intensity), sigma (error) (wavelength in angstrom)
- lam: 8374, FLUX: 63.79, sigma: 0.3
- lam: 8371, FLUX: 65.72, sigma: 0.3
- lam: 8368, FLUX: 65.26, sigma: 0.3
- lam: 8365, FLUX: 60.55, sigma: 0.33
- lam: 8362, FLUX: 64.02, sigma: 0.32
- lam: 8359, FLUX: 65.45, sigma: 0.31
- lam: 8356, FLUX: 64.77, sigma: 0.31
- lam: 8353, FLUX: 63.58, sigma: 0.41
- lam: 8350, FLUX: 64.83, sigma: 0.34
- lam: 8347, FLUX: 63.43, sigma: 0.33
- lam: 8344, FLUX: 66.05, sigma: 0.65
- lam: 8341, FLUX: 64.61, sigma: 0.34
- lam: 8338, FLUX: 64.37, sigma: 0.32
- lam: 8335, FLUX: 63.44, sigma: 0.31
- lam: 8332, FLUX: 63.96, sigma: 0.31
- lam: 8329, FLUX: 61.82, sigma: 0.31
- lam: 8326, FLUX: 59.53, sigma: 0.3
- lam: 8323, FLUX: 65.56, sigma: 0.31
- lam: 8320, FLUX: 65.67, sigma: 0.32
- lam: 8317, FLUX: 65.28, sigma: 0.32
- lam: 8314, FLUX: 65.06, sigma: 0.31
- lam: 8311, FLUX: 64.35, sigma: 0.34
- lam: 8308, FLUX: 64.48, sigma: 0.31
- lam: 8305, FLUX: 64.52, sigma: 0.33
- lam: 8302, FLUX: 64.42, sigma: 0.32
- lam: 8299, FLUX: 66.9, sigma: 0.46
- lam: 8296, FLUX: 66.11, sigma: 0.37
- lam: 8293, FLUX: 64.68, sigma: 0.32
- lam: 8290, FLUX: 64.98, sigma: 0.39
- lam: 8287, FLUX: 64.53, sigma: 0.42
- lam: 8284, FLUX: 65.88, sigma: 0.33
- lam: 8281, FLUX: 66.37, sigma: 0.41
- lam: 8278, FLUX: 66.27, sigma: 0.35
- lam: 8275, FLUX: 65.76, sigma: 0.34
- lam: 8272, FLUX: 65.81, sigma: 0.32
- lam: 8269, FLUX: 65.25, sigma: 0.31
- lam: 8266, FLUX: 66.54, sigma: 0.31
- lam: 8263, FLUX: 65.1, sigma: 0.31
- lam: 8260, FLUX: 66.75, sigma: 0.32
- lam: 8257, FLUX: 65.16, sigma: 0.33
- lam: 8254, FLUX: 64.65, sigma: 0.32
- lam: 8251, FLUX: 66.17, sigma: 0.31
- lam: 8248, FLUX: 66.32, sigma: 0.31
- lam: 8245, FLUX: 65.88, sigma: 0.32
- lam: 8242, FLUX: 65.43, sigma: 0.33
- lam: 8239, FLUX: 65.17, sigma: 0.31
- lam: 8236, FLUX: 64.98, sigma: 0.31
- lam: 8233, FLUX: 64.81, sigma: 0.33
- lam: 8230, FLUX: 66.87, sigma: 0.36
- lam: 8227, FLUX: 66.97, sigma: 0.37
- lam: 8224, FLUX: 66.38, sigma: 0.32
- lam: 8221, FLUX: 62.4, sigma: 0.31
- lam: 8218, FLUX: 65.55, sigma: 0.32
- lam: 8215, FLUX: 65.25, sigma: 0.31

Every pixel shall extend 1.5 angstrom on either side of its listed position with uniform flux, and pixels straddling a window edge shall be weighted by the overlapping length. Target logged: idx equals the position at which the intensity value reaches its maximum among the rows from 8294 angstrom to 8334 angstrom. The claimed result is 8299 angstrom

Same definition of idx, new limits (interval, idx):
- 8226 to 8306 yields 8227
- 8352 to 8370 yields 8359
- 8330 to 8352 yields 8344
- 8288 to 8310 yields 8299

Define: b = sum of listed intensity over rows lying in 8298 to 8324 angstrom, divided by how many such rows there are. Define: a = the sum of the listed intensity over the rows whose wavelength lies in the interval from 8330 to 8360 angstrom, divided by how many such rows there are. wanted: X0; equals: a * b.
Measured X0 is 4198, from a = 64.4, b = 65.1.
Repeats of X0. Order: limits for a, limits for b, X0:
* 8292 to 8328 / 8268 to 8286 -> 4264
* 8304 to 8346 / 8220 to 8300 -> 4213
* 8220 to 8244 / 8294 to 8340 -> 4208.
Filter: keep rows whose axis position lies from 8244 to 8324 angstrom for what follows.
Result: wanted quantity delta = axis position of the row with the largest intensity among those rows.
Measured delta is 8299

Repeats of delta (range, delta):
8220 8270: 8227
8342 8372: 8344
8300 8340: 8320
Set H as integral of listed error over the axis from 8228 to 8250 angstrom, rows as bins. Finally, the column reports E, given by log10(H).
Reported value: 0.9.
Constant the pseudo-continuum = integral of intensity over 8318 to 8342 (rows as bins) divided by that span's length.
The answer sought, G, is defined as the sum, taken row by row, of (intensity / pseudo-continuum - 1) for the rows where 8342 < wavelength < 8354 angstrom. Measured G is 0.05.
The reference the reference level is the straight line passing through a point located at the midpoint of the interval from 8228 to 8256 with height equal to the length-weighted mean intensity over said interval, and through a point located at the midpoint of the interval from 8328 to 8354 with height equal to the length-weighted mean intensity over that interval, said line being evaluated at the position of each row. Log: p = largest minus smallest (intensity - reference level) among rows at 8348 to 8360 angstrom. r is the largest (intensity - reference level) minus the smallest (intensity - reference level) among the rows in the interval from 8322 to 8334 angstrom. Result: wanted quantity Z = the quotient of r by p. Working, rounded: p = 1.96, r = 6.0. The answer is 3.05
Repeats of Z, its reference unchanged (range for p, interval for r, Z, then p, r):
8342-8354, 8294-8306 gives 0.95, 2.57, 2.4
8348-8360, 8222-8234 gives 1.05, 1.96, 2.1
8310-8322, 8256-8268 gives 1.12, 1.46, 1.6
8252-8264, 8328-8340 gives 1.23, 2.19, 2.7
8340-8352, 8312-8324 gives 0.27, 2.57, 0.7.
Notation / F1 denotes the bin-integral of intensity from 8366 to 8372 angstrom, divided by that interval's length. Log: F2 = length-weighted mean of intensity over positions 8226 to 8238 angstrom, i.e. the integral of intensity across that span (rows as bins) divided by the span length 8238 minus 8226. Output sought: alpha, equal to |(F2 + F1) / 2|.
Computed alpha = 65.4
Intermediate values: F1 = 65.1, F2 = 65.8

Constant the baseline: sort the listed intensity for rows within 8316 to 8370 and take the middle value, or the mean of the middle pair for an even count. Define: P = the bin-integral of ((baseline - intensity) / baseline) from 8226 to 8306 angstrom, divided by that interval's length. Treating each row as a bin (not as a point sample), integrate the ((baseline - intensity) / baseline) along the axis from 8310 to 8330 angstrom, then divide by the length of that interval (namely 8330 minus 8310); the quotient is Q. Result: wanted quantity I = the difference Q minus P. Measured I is 0.026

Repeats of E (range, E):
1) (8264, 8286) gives 0.9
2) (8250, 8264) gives 0.6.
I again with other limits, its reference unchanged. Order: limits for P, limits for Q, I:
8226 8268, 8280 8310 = 0.008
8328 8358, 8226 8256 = -0.024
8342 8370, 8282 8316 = -0.013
